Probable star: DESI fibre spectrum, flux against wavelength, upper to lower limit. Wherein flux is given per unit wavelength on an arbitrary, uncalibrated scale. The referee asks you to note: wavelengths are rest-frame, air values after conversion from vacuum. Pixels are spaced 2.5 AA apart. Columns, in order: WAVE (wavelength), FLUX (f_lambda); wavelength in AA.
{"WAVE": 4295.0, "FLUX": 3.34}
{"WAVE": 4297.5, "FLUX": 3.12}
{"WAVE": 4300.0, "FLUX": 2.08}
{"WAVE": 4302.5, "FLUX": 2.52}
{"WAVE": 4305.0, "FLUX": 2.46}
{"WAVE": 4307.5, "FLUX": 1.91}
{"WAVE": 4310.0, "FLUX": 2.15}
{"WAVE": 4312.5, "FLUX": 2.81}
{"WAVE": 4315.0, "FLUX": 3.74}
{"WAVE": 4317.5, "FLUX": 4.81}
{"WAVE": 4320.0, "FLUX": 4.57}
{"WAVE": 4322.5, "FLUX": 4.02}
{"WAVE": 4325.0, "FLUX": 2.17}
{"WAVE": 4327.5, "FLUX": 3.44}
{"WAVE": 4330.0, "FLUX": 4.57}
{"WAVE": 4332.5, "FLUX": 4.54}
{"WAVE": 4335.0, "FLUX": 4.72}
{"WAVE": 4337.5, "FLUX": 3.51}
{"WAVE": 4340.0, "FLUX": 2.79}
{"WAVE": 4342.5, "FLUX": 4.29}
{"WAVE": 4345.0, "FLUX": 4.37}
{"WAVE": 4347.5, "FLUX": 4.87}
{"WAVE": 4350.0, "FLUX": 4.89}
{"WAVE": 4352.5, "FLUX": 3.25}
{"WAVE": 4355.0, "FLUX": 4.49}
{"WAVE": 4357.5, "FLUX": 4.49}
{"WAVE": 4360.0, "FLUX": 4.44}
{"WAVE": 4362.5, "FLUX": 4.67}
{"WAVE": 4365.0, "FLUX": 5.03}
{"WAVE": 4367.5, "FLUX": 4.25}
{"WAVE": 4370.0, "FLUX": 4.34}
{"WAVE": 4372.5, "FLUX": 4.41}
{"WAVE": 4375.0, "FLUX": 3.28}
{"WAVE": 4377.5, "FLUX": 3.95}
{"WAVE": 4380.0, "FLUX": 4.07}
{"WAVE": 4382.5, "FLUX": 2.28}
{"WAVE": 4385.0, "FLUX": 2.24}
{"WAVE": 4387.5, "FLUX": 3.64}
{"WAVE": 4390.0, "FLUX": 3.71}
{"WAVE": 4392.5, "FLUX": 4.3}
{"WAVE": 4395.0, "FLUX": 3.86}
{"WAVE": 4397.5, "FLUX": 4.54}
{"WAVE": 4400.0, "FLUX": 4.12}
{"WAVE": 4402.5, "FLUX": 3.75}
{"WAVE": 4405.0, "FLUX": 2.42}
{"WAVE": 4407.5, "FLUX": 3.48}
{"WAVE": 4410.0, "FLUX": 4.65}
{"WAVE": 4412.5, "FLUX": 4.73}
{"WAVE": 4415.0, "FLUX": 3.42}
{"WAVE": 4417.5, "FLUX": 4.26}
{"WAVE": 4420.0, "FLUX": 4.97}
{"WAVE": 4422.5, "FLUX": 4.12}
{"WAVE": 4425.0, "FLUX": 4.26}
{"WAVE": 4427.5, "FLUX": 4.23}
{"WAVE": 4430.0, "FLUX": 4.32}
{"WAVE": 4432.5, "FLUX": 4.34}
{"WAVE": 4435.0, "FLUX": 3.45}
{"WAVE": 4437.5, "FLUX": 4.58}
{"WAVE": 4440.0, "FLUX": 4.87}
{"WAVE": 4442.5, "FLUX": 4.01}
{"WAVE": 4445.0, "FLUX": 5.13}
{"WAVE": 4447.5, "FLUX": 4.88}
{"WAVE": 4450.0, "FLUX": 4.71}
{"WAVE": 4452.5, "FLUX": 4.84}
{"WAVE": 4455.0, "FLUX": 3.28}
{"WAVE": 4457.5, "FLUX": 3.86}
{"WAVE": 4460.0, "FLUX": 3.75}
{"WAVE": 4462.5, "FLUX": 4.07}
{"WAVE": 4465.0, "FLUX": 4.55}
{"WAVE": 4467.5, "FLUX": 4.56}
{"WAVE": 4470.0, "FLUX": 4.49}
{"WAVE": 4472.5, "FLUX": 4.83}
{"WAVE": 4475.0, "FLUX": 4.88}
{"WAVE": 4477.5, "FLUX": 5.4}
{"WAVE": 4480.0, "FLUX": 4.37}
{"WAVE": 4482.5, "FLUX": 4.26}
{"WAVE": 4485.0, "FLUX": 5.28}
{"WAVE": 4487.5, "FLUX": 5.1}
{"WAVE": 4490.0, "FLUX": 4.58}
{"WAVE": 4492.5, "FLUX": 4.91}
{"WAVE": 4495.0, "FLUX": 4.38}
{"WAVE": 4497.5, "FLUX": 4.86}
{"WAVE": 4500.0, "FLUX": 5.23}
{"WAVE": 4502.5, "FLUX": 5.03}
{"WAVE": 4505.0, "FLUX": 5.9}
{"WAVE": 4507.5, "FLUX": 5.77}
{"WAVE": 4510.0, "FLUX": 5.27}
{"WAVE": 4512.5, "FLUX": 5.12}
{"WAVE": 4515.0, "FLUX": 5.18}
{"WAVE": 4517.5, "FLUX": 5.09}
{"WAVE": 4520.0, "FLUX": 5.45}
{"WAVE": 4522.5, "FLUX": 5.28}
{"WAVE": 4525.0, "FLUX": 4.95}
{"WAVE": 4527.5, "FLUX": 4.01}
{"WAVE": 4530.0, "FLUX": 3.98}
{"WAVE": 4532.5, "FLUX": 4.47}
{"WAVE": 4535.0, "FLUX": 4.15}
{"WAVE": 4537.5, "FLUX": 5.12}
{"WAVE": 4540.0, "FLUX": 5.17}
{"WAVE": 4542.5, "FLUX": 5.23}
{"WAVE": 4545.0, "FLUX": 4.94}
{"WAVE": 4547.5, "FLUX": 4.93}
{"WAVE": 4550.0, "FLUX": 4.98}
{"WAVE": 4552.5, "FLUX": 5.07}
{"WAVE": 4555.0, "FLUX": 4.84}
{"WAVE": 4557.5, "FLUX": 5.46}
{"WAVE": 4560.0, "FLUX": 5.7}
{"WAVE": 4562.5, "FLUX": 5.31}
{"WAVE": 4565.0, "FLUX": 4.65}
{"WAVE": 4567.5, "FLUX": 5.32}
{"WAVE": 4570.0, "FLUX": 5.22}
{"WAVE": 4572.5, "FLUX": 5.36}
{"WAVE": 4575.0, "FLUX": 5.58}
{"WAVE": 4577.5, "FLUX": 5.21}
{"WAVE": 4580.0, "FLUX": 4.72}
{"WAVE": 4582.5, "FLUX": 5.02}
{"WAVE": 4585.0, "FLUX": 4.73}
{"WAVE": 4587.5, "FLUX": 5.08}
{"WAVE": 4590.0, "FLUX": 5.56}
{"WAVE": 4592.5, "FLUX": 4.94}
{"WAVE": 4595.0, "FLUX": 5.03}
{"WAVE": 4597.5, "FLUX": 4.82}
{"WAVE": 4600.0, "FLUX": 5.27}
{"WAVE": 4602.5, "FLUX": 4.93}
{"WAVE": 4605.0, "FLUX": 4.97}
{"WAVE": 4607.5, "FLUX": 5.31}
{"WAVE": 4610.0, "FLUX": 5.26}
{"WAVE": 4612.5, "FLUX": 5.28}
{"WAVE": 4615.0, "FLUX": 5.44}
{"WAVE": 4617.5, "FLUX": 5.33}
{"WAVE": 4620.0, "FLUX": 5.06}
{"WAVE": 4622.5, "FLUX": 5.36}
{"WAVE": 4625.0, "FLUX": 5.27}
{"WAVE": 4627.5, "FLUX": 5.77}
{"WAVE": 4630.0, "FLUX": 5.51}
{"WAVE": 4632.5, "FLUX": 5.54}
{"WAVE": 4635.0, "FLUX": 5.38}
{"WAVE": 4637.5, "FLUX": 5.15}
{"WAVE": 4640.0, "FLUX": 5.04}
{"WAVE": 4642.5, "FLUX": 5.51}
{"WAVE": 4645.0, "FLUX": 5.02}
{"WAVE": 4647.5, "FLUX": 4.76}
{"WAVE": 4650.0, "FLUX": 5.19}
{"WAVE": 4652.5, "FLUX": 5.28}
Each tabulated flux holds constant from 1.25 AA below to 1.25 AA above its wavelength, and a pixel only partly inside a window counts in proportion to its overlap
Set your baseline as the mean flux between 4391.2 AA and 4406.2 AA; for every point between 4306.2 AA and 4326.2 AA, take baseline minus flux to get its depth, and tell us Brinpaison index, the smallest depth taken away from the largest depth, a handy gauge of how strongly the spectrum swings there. 2.9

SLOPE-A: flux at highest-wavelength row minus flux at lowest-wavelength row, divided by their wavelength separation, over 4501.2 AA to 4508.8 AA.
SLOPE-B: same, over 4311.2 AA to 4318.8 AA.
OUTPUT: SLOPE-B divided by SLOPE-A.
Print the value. 2.7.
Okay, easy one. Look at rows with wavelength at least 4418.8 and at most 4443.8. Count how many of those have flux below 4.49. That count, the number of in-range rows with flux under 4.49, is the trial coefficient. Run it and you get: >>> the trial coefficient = 7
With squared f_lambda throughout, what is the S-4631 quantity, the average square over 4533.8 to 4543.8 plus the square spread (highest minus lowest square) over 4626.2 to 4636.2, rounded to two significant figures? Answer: 29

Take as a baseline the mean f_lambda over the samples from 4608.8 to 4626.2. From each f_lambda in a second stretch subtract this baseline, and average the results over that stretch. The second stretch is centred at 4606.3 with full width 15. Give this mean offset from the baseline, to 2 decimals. -0.12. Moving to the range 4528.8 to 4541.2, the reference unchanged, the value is -0.71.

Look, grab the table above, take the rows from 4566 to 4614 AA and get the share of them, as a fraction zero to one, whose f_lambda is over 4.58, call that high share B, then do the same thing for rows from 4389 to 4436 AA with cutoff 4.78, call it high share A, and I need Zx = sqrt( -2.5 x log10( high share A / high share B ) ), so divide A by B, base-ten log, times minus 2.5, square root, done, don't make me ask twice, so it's 1.79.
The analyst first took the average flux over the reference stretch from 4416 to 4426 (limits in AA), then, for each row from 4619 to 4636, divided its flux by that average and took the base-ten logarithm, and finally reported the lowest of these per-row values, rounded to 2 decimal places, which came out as 0.06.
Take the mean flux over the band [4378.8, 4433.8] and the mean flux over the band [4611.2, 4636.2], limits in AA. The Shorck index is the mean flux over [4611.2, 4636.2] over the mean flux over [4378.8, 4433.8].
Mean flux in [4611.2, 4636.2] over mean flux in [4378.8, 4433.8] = 1.4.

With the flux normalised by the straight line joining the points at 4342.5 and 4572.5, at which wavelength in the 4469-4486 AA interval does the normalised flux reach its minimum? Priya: 4482.5 AA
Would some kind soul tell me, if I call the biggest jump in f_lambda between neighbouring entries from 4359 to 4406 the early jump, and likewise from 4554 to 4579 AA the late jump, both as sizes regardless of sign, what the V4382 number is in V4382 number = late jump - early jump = -1.1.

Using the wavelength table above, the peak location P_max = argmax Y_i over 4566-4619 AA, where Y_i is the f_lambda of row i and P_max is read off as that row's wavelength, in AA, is 4575.0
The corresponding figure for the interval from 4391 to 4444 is 4420.0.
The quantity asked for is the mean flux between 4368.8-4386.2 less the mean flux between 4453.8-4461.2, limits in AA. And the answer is -0.12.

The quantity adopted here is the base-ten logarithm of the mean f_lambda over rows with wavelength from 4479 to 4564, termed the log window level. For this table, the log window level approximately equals 0.697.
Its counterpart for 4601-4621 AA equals 0.716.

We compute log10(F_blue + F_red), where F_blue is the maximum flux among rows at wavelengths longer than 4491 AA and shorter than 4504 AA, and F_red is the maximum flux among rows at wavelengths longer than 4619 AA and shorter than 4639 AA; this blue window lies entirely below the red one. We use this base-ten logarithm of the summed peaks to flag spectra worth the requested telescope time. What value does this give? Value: 1.041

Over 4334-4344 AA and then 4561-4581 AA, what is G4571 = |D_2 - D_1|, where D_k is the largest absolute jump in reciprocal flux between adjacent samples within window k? 0.10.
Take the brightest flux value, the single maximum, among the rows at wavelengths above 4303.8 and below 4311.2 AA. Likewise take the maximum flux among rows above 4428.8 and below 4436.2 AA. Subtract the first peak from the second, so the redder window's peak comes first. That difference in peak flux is 1.88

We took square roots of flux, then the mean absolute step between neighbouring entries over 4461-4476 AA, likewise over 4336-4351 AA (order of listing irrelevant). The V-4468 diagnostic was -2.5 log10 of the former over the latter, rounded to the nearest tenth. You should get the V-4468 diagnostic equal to 1.3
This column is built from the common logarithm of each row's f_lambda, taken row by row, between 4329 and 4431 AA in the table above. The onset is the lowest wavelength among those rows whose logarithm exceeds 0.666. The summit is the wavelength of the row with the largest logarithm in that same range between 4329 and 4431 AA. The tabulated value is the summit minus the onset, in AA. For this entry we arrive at 30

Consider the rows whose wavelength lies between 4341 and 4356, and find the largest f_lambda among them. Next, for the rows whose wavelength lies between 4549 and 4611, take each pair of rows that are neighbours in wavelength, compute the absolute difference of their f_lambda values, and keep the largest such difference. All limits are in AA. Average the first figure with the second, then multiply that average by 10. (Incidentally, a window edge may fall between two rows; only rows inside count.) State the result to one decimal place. 27.8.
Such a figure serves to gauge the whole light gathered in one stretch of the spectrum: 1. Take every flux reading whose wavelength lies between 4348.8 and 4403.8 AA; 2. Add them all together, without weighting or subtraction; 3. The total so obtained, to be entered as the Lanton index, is 88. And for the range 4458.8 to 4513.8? 107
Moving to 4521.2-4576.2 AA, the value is 110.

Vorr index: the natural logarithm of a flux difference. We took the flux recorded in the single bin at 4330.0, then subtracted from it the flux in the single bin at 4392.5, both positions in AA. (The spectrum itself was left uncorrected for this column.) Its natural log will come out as -1.3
